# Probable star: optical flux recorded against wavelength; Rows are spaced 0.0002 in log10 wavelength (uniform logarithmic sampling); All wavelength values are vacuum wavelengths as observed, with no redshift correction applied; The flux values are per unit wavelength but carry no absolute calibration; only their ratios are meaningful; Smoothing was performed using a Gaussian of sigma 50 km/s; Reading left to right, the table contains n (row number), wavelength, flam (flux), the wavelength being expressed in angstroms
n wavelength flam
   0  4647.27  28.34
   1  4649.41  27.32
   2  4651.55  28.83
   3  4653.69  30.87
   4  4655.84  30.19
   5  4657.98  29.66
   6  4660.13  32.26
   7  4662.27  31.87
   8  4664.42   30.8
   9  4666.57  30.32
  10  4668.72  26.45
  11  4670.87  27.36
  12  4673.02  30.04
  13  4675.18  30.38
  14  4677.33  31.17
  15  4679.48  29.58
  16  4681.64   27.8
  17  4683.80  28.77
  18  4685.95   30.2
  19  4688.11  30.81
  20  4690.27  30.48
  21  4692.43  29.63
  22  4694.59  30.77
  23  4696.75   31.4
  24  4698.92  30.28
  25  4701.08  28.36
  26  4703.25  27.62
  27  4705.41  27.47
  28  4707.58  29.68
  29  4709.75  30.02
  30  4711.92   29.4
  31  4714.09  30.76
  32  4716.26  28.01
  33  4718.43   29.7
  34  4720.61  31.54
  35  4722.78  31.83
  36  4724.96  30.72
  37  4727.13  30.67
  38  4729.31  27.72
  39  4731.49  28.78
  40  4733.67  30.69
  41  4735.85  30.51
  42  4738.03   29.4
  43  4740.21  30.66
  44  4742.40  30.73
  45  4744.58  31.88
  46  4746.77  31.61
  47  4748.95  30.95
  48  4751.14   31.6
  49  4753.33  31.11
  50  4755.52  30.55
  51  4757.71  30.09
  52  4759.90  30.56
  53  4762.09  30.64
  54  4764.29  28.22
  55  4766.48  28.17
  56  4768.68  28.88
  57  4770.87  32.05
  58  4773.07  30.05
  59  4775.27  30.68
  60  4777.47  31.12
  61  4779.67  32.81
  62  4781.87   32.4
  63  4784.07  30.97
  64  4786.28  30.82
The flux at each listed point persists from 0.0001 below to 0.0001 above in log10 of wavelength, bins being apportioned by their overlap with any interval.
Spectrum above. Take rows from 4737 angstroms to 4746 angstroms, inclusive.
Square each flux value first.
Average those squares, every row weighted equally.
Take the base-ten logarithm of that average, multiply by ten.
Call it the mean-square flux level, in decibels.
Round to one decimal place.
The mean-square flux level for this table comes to 29.7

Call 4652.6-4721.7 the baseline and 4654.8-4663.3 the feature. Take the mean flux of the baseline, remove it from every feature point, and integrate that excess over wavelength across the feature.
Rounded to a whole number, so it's 10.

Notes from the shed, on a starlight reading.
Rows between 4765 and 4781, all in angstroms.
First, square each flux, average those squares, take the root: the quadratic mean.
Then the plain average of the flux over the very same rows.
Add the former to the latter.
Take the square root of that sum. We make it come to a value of 7.82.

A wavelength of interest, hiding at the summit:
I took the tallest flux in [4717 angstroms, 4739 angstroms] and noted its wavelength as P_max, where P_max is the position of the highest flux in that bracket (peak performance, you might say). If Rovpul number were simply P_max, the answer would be 4722.78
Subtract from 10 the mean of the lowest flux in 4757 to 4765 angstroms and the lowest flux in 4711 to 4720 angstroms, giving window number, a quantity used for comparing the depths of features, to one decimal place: -18.1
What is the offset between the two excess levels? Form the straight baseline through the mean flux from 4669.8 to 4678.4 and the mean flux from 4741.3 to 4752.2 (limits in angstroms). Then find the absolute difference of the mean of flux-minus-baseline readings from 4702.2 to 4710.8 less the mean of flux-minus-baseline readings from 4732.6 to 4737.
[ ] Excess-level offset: 1.3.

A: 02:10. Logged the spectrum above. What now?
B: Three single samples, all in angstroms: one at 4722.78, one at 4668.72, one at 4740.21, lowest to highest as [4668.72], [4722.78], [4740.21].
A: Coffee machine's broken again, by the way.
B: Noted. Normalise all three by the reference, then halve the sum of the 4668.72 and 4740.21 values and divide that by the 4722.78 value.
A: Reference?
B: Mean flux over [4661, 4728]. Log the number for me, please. 0.90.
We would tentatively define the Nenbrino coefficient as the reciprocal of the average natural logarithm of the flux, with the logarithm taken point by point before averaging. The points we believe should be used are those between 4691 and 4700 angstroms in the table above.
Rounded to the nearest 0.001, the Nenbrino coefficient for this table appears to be 0.293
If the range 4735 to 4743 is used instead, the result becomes 0.293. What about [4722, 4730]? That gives 0.293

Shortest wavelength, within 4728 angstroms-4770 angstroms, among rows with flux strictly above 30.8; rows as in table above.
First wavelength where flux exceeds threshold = 4744.58 angstroms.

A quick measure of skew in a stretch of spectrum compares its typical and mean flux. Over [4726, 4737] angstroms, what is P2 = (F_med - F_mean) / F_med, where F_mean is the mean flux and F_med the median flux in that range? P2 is 0.027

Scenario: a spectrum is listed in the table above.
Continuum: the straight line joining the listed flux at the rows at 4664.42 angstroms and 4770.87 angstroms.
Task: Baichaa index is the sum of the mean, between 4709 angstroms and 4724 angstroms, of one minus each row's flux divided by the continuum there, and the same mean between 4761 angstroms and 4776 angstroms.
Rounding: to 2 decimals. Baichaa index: 0.11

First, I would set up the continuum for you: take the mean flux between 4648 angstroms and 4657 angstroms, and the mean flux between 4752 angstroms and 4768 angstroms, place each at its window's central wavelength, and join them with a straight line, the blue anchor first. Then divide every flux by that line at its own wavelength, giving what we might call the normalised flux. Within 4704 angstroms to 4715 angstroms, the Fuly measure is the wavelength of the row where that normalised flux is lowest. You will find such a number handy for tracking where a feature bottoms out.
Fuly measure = 4705.41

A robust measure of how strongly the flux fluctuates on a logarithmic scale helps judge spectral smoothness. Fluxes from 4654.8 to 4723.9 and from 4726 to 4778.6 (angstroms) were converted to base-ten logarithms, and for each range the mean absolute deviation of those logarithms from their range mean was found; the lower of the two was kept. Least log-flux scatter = 0.0135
